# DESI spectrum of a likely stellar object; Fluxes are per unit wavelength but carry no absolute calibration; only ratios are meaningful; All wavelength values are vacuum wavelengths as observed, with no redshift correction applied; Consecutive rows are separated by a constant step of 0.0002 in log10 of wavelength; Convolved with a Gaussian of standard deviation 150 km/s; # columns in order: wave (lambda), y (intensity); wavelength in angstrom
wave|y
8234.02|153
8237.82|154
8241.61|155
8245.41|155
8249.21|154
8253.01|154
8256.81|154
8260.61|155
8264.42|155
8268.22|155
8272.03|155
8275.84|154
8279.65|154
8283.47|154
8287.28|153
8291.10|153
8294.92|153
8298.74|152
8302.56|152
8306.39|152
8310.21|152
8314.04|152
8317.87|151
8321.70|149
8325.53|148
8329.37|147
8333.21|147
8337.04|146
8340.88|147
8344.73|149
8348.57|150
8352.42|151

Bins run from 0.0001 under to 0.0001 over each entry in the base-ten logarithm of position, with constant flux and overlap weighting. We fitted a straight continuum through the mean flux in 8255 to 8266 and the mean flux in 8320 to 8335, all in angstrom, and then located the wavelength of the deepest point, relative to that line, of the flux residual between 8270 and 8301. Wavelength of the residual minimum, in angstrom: 8275.84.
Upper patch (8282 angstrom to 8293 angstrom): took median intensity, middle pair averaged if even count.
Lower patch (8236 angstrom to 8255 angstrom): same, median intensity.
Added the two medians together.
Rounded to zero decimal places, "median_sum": 307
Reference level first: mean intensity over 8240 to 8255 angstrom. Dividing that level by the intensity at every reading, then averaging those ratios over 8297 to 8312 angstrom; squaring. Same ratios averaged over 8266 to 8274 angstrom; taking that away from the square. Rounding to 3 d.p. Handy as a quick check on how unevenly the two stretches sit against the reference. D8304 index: 0.036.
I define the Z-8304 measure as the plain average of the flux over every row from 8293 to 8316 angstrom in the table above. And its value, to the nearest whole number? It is 152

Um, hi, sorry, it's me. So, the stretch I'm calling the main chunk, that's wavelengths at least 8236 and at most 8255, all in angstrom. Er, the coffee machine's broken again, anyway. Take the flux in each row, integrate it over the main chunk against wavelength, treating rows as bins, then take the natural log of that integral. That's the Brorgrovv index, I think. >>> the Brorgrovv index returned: 7.98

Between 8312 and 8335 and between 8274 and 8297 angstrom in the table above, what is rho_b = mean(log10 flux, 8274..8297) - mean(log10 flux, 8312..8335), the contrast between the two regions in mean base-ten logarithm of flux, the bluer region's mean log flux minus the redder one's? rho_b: 0.013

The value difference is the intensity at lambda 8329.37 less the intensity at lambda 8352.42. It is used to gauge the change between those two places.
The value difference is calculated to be -4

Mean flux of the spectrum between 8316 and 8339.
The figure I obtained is 148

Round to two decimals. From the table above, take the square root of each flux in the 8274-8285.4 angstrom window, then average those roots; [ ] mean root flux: 12.41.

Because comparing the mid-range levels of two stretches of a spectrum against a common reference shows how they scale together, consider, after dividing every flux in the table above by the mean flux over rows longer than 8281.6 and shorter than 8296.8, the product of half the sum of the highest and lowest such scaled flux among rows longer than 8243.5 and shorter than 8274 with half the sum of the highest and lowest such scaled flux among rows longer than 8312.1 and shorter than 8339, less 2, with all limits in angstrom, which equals -1.02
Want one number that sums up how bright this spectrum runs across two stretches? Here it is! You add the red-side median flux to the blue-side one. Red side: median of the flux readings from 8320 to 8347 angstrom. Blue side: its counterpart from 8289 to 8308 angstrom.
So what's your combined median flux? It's 299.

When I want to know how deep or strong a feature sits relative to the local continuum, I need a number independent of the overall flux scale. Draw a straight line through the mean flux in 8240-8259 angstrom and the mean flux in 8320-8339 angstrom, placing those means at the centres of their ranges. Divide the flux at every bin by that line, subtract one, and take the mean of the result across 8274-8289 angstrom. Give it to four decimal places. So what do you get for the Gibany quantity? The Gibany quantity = 0.0143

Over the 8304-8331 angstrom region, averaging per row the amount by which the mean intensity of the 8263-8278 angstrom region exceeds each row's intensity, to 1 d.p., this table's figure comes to 4.6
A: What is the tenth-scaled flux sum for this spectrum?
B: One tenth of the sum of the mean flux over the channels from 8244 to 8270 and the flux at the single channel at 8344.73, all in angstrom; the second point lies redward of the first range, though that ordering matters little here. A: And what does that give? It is 30.4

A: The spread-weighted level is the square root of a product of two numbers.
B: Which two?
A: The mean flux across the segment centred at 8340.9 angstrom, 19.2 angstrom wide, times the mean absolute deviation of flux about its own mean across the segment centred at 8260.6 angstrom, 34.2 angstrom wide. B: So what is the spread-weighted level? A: 8.5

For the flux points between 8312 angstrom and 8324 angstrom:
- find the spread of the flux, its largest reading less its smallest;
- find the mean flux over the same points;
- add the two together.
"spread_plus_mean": 154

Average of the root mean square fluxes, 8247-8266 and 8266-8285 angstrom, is 154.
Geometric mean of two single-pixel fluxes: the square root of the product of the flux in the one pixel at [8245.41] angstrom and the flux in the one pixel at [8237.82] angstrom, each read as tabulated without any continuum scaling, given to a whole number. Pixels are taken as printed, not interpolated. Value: 154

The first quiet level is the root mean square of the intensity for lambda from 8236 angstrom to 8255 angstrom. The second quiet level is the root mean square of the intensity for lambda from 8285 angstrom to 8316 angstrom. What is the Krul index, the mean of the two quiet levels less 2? 151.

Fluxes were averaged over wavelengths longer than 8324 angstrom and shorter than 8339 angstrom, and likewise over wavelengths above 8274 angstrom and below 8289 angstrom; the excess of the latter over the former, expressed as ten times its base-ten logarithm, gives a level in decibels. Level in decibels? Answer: 8.3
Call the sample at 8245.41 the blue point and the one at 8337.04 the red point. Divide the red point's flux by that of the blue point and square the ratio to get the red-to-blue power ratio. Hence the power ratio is 0.89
